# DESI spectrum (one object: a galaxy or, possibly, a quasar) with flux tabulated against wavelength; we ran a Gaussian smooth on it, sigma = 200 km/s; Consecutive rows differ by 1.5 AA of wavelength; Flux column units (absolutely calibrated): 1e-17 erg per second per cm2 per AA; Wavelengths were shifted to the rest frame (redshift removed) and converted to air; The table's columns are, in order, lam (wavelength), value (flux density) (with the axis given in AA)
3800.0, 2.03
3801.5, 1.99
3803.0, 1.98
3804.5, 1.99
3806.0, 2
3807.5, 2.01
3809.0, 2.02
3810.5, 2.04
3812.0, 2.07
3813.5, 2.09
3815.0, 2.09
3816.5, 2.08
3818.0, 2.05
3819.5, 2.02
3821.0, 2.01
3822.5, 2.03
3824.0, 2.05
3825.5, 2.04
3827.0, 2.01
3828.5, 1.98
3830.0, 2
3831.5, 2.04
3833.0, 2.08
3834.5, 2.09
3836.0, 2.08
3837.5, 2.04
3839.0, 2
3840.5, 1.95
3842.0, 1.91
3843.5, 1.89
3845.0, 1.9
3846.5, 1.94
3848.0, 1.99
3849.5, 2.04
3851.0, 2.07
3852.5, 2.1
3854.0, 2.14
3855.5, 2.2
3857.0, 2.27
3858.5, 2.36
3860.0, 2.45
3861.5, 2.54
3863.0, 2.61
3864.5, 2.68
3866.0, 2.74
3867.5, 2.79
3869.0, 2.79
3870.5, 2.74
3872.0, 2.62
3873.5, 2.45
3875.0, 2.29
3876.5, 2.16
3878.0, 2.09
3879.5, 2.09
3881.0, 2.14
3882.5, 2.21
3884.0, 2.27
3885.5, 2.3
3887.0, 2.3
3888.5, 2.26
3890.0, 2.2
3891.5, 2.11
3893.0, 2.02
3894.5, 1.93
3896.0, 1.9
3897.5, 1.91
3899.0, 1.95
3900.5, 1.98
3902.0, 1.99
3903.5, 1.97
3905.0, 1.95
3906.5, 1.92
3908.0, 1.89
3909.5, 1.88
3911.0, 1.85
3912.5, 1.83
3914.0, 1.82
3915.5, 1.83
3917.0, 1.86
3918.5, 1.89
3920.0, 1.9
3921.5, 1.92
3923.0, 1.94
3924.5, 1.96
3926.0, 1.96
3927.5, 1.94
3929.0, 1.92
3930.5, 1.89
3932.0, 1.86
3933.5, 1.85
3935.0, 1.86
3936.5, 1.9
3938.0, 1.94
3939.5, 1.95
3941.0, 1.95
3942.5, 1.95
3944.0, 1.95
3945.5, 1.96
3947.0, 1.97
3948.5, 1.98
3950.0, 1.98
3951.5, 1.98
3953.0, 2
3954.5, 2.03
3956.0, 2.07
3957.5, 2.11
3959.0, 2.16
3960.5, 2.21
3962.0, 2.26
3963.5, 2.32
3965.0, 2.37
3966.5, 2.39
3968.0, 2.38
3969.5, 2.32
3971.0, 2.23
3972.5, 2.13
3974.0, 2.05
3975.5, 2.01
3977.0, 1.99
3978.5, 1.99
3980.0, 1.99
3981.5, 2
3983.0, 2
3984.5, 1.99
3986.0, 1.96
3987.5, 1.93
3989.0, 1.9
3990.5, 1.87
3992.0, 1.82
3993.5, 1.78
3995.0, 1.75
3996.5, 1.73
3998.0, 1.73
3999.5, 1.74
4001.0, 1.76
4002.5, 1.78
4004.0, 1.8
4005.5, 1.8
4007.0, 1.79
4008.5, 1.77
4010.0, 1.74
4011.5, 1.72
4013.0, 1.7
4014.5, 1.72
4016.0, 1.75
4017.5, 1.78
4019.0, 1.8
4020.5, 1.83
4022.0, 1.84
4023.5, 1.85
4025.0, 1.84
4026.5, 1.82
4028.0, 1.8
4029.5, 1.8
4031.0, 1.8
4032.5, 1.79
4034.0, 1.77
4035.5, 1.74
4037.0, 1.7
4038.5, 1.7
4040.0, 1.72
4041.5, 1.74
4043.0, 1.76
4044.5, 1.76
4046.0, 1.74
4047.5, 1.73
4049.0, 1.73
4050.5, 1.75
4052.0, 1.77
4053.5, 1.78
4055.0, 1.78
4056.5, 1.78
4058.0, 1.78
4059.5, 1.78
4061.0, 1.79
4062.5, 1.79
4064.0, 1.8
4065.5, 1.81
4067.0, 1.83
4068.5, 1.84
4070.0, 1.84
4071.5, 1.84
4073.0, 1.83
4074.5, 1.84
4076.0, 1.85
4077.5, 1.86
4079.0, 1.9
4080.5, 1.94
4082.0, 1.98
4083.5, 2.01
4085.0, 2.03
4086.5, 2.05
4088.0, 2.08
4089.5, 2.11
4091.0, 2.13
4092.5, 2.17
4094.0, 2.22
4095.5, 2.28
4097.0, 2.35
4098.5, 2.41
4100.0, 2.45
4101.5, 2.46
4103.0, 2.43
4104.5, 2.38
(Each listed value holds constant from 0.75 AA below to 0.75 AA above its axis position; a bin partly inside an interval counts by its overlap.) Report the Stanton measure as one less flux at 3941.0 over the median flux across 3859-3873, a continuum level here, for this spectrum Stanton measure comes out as 0.272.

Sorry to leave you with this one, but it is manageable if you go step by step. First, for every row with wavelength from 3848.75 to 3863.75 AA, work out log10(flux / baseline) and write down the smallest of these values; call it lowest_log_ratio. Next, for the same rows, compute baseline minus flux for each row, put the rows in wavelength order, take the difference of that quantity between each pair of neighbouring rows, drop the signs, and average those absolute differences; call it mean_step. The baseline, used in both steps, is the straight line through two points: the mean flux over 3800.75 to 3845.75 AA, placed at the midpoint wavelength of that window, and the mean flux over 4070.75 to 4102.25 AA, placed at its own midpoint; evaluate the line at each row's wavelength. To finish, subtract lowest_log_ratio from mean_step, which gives 0.060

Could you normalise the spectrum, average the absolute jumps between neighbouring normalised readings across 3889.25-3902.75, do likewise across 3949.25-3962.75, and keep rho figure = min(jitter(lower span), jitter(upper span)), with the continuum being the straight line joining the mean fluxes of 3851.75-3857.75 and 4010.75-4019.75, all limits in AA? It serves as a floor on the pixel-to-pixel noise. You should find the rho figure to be 0.021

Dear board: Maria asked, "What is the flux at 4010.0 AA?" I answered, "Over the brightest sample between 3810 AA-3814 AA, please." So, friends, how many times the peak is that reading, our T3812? 0.83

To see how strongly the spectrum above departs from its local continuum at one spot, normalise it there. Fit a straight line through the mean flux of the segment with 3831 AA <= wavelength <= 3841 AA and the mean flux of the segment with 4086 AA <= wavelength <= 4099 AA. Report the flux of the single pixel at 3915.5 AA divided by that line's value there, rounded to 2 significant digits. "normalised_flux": 0.88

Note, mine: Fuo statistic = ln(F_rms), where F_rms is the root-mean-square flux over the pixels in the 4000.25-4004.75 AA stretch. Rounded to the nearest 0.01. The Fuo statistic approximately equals 0.58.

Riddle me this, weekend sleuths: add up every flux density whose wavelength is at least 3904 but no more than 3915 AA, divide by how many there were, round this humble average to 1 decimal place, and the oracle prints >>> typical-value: 1.9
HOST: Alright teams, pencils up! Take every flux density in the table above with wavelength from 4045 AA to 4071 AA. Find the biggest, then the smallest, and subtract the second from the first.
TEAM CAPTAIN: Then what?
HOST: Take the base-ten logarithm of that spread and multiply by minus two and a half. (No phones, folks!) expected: 2.4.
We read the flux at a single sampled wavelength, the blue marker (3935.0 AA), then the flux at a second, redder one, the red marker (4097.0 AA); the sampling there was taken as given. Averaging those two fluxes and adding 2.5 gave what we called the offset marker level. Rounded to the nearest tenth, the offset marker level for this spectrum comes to 4.6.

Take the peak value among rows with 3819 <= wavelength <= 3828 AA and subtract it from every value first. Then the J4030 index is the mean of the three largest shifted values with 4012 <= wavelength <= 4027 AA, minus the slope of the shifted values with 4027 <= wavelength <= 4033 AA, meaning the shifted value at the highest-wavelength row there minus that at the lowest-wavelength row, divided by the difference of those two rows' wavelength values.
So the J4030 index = -0.20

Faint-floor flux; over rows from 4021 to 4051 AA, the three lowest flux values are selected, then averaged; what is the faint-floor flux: 1.71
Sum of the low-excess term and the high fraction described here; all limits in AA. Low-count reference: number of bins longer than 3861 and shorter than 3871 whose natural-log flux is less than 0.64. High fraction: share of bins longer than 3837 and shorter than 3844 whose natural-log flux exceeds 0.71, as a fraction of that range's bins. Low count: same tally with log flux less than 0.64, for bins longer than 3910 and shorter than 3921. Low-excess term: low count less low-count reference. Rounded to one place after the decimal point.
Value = 6.2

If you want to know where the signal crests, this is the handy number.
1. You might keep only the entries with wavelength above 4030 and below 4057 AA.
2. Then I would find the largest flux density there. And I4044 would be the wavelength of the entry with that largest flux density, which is 4031.0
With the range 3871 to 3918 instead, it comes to 3872.0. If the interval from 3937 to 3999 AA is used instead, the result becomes 3966.5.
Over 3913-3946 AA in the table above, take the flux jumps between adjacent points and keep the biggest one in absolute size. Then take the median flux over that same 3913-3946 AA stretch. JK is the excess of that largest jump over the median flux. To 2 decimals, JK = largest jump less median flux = -1.88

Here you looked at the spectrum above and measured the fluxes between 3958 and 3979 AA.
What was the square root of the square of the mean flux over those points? 2.20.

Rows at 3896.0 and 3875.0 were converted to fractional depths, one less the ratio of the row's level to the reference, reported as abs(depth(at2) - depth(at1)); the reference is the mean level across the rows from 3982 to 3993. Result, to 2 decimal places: 0.20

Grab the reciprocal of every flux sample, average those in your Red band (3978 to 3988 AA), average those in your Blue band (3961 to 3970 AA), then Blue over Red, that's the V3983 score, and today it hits 0.85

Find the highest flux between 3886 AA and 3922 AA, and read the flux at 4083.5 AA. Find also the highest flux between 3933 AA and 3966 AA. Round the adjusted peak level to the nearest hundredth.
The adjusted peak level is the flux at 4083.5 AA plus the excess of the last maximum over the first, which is 2.08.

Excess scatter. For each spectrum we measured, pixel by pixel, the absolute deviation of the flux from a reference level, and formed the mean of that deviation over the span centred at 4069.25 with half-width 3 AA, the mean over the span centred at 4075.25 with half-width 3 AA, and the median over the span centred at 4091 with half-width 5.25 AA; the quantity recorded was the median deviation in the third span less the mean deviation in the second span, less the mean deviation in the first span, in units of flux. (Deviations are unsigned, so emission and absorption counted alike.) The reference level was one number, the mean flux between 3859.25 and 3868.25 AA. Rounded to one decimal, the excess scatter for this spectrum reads -1.1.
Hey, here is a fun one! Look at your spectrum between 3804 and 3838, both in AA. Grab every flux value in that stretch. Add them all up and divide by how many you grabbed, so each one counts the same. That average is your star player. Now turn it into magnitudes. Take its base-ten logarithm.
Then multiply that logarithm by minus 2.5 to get -0.77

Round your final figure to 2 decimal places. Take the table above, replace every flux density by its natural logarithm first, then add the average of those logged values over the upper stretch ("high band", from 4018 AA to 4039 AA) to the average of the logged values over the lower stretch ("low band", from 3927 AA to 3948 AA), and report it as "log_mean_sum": 1.24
